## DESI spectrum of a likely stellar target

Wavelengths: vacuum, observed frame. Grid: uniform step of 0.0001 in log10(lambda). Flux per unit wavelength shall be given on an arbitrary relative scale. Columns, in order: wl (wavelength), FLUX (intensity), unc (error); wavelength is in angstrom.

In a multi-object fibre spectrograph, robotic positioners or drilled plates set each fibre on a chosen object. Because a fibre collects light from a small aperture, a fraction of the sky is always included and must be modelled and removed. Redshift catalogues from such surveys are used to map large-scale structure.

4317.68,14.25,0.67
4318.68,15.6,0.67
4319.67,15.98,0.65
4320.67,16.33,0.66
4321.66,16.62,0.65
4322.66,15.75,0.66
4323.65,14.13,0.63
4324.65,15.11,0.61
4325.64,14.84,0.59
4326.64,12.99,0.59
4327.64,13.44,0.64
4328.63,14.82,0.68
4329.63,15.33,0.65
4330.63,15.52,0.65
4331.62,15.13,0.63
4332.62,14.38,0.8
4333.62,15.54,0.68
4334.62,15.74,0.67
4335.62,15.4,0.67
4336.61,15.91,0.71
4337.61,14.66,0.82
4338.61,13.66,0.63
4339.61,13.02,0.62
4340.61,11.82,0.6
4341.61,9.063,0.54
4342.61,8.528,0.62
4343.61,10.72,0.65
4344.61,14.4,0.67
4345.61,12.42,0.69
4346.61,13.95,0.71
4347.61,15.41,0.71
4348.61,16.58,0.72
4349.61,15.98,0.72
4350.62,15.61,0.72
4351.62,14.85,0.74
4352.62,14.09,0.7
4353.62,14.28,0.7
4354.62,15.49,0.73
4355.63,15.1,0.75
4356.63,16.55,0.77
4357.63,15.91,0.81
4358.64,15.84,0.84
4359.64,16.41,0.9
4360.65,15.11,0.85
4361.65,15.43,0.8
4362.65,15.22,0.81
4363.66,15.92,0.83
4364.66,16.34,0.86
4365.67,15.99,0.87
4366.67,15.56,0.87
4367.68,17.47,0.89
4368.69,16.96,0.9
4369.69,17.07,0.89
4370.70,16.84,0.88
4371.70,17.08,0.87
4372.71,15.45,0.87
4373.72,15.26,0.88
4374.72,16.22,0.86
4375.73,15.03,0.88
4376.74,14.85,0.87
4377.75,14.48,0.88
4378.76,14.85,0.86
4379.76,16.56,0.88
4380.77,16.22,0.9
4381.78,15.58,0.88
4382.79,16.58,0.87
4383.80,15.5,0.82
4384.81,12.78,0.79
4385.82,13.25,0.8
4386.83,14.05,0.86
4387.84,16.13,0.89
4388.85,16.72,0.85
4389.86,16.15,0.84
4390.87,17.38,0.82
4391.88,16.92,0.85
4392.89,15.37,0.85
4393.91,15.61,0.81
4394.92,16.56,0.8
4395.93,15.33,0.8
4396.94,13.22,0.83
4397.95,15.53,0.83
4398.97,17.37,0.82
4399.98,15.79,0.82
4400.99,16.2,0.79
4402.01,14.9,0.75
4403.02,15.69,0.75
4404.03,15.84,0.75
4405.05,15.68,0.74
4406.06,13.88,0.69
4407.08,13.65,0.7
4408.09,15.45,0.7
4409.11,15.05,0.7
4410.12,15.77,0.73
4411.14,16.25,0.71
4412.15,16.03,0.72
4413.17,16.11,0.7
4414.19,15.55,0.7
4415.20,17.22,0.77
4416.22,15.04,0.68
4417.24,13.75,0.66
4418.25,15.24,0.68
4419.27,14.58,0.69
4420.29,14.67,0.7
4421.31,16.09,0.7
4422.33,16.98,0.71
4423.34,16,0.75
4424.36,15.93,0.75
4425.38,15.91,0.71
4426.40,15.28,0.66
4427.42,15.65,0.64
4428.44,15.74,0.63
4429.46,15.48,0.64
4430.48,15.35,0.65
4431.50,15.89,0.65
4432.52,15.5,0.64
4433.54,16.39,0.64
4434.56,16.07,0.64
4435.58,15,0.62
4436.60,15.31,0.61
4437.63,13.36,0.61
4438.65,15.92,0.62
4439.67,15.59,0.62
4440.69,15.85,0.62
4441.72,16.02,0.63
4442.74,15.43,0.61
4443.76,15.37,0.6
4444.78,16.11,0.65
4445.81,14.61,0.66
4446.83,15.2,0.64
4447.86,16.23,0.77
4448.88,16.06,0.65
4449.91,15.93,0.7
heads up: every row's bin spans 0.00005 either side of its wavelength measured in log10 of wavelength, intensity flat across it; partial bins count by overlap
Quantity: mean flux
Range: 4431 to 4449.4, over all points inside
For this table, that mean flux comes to 15.55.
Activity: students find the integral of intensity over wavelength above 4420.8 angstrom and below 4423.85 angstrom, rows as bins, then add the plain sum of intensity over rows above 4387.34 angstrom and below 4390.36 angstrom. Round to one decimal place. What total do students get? 99.0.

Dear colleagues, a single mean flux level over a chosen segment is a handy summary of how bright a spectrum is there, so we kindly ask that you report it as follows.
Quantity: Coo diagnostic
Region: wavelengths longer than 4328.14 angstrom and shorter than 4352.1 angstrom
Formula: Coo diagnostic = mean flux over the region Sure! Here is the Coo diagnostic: 14.1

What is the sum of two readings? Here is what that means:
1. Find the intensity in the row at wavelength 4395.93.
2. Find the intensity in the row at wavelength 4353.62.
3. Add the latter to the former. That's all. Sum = 29.6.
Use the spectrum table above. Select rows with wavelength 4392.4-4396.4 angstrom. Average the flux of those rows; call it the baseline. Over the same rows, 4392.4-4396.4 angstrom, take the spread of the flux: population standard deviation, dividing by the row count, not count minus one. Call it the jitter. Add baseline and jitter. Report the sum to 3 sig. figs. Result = 16.2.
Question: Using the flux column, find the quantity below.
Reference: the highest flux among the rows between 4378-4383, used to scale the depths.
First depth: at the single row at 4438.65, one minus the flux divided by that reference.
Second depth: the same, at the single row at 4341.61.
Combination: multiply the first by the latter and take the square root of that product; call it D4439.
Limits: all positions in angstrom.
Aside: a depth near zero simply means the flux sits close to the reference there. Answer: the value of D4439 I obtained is 0.13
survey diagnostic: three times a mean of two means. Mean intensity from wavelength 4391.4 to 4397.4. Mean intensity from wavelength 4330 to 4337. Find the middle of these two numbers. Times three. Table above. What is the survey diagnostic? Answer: 46.3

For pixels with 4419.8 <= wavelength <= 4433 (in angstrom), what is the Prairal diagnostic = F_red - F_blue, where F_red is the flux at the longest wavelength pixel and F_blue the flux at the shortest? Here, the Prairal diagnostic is 0.8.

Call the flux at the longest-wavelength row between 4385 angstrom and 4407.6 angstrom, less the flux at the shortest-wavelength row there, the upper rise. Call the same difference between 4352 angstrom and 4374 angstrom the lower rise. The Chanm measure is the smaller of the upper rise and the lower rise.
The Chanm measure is 0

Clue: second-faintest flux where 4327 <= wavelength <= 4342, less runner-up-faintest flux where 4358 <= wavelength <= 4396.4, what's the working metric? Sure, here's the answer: -1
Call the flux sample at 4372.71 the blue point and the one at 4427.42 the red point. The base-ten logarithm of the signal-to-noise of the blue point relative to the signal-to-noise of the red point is -0.139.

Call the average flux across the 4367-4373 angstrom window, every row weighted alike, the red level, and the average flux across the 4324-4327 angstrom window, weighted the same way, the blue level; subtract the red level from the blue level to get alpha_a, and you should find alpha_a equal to -2.5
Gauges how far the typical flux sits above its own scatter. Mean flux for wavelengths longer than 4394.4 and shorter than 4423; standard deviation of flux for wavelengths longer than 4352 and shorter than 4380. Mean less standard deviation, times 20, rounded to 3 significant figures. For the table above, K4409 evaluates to 292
